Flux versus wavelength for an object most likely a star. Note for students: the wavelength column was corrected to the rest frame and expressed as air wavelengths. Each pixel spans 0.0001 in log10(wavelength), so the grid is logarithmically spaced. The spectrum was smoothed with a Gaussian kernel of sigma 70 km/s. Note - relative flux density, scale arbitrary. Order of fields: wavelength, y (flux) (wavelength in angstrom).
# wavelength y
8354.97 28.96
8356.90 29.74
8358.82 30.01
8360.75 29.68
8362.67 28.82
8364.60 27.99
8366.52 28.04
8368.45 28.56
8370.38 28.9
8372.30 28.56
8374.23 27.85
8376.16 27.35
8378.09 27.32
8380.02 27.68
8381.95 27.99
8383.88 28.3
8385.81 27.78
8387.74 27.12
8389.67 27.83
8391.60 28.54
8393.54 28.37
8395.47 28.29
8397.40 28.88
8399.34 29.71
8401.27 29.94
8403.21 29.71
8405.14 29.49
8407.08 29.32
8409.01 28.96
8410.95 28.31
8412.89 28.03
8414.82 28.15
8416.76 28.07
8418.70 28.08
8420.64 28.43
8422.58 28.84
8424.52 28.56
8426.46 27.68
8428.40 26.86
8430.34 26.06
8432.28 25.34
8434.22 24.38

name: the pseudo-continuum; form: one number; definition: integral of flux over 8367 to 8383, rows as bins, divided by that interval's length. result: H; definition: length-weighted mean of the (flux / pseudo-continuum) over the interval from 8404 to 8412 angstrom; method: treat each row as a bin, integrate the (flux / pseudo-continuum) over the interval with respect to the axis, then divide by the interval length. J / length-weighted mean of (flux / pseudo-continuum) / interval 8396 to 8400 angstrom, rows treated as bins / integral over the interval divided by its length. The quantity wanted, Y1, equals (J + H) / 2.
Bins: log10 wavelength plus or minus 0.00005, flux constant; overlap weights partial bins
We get 1.04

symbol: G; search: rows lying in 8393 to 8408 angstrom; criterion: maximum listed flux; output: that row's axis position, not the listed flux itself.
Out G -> 8401.27 angstrom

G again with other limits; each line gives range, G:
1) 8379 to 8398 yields 8397.40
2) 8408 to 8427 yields 8409.01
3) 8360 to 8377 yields 8360.75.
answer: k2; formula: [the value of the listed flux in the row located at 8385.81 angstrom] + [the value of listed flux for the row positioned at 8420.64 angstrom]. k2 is 56.2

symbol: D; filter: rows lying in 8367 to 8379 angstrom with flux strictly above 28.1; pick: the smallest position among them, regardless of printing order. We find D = 8368.45 angstrom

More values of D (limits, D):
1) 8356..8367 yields 8356.90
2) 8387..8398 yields 8391.60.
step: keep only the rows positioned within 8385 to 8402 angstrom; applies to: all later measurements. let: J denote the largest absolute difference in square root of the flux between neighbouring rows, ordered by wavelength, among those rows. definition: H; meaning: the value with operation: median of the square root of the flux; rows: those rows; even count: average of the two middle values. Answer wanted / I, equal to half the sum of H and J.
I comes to 2.70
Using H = 5.33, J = 0.077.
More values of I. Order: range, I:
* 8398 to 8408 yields 2.74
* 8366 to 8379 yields 2.68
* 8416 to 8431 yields 2.69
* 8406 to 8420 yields 2.68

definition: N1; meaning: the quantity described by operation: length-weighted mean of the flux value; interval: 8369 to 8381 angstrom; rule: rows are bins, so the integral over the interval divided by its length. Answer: 28.0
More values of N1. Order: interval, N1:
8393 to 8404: 29.2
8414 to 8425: 28.3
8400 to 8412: 29.3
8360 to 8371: 28.6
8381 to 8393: 27.9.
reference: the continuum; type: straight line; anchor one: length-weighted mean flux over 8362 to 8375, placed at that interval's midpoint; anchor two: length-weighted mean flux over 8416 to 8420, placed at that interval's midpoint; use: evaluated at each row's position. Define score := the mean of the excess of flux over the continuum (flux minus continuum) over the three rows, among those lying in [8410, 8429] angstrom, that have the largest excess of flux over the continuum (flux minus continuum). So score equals 0.6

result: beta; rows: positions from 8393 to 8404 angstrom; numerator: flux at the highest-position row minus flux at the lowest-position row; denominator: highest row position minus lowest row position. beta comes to 0.1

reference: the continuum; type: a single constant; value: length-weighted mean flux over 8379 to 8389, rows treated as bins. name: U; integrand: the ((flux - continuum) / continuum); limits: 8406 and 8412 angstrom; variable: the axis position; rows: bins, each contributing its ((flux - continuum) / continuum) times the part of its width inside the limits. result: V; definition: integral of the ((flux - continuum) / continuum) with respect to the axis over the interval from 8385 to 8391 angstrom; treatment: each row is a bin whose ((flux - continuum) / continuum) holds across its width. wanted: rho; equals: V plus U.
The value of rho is 0.20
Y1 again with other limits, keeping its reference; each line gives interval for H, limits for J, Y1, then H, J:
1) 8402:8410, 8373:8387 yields 1.02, 1.05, 0.99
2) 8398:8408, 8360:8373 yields 1.04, 1.06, 1.02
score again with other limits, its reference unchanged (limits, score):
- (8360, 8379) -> 0.7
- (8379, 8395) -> 0.1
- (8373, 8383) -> -0.5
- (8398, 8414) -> 1.6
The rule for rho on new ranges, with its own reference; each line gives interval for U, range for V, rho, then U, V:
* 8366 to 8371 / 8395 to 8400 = 0.35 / 0.1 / 0.22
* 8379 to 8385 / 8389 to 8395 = 0.15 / 0.0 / 0.11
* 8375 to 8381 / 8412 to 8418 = 0.00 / -0.1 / 0.07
